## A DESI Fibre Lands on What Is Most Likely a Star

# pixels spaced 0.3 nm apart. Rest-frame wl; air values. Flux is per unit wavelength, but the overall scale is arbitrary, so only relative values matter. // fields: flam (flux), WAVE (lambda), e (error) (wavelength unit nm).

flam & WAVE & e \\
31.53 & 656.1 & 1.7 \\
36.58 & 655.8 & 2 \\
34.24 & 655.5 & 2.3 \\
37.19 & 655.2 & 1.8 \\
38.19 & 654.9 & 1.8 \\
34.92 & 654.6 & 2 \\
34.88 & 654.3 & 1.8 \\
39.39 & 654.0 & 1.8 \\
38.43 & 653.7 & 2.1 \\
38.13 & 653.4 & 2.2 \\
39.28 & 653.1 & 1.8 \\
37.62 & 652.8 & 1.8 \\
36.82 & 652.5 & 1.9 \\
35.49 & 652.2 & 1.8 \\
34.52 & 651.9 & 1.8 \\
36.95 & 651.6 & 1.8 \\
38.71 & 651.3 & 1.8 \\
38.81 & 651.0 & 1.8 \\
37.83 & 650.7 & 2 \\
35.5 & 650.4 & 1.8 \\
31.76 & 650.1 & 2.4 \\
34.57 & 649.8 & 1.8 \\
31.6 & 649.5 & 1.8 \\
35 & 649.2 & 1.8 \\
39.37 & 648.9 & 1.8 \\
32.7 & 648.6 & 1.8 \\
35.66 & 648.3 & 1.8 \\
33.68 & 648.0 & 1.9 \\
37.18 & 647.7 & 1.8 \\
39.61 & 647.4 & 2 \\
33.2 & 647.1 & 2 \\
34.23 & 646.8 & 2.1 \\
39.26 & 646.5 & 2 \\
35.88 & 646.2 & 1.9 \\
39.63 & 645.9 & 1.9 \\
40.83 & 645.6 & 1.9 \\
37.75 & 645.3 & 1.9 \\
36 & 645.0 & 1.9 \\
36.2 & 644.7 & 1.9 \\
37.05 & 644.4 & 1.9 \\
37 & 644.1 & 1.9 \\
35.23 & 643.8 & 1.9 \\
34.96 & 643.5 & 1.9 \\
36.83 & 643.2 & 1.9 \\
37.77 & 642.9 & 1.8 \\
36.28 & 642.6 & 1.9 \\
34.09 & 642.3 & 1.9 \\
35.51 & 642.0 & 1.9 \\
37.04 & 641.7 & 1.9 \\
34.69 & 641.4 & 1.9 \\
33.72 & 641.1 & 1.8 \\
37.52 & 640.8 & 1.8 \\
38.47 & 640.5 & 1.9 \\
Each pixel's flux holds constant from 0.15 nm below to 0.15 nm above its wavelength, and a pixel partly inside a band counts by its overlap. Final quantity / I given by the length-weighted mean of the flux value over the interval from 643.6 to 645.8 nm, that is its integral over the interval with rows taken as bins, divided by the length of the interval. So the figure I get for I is 37.2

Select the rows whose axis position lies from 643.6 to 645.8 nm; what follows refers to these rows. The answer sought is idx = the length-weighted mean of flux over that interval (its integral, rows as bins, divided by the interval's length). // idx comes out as 37.2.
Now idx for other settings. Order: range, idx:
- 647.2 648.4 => 36.4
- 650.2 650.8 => 36.2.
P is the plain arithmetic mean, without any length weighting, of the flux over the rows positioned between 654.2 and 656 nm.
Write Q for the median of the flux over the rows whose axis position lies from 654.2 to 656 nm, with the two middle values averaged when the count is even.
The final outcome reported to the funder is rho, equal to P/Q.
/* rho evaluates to 1.007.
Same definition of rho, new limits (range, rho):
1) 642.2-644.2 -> 0.993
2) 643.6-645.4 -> 0.998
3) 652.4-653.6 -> 1.002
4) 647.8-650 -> 1.002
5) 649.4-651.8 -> 0.986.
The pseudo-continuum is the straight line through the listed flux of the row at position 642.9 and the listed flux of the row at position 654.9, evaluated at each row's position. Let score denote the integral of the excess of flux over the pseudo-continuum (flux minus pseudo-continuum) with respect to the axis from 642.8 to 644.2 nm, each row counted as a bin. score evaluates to -2.1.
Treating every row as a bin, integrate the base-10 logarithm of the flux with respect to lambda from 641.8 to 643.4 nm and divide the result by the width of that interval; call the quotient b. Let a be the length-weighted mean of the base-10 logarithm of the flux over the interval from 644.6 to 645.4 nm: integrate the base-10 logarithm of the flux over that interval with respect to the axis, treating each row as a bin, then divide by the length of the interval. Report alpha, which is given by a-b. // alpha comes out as 0.01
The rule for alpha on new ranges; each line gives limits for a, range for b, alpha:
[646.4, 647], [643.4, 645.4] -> 0.00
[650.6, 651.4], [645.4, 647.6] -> 0.01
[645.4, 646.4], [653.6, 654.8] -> 0.02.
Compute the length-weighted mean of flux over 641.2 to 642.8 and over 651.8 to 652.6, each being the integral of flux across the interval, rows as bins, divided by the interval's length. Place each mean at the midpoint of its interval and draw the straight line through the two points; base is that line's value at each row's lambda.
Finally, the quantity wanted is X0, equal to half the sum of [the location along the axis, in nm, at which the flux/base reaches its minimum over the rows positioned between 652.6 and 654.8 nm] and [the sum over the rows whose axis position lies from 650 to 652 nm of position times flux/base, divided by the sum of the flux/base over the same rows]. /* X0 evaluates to 652.66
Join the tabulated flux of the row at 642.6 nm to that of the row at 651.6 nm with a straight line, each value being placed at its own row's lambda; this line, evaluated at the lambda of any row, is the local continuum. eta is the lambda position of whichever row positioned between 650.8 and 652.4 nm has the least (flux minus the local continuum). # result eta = 651.9 nm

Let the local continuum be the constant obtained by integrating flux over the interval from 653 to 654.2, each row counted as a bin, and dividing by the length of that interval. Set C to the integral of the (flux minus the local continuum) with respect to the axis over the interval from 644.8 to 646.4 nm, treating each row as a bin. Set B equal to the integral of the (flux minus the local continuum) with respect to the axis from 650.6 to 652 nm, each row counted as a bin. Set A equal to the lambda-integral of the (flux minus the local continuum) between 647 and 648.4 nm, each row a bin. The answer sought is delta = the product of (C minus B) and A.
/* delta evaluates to -2.4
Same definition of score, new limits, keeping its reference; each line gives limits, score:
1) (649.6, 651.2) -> -3.8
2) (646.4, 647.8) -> -1.9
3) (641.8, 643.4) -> -2.7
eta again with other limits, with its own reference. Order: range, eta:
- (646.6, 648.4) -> 647.1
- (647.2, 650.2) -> 649.5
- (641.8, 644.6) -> 642.3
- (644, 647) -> 646.8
